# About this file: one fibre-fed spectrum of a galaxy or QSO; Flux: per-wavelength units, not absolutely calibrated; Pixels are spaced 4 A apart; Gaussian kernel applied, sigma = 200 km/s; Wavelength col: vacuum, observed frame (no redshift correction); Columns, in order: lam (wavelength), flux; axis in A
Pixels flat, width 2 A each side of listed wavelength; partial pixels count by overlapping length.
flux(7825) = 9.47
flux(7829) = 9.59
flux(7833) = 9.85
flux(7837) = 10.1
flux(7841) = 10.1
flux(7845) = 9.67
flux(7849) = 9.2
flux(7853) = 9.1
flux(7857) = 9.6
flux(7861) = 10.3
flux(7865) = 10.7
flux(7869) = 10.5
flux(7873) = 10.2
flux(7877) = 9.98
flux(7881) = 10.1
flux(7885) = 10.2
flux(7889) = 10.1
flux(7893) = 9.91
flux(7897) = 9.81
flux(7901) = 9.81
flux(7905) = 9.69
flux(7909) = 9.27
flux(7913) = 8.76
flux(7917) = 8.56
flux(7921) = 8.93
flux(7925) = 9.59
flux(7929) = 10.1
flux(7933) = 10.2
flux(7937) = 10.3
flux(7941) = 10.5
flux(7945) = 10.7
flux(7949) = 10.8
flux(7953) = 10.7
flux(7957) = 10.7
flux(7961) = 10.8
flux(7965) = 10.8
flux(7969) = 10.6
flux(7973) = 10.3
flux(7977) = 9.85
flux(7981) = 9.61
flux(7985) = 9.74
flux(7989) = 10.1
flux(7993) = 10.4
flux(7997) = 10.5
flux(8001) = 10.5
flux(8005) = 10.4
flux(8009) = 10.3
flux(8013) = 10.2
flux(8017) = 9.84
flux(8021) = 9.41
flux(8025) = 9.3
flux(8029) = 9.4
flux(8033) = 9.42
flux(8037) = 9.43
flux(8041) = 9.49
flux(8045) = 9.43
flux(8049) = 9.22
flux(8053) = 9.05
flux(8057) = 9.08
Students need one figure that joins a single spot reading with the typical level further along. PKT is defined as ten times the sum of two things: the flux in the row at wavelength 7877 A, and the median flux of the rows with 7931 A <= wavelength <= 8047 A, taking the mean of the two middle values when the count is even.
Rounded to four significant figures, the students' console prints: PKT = 202.8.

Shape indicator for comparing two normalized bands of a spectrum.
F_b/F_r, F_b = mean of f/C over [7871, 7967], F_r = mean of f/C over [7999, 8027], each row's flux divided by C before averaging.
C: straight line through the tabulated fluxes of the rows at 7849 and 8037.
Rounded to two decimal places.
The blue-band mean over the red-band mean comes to 1.02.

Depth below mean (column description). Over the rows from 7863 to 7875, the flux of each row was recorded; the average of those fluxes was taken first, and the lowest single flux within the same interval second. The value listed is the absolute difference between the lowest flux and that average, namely 0.27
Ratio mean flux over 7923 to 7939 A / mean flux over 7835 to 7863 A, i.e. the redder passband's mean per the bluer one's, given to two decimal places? 1.03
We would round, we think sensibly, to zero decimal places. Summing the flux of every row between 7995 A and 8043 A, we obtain 118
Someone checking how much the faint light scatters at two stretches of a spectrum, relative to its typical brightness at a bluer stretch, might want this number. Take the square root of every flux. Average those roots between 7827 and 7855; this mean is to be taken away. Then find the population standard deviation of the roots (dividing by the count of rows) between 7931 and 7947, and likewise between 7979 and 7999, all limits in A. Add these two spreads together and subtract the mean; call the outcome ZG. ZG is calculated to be -3.02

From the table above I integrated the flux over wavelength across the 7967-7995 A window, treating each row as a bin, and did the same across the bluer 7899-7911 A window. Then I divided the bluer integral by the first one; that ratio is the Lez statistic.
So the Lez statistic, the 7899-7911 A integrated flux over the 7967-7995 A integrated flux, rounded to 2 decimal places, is 0.41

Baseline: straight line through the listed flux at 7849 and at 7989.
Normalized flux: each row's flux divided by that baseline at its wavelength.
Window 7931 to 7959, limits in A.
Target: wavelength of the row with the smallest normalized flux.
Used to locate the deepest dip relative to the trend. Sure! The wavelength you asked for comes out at 7933 A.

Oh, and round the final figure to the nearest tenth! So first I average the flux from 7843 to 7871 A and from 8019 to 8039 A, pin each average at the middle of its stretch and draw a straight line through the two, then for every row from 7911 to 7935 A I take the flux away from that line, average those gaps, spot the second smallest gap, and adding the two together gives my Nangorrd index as -0.1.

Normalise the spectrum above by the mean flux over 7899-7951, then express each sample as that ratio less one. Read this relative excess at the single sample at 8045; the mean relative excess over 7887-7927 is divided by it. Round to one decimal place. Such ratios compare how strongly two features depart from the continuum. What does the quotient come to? 1.0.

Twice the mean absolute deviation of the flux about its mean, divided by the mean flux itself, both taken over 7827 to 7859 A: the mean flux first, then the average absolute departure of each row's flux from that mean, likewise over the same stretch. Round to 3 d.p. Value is 0.058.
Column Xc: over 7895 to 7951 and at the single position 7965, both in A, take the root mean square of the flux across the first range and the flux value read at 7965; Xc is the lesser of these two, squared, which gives 96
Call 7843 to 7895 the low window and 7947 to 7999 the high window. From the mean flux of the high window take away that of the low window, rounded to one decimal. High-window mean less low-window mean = 0.4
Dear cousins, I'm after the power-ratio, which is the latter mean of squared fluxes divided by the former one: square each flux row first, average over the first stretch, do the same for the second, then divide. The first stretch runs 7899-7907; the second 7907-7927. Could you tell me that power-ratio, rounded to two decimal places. 0.86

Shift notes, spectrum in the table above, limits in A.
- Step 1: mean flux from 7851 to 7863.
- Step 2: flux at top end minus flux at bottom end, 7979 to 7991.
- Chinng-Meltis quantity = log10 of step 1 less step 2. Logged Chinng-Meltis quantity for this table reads 0.96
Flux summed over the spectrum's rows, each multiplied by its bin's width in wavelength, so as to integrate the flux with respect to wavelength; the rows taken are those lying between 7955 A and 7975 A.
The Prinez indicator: 213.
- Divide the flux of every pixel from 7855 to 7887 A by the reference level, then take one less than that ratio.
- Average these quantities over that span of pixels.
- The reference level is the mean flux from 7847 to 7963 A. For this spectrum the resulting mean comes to 0.023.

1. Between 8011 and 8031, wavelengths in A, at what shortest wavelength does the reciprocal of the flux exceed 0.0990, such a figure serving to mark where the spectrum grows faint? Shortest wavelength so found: 8017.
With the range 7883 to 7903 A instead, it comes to 7889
